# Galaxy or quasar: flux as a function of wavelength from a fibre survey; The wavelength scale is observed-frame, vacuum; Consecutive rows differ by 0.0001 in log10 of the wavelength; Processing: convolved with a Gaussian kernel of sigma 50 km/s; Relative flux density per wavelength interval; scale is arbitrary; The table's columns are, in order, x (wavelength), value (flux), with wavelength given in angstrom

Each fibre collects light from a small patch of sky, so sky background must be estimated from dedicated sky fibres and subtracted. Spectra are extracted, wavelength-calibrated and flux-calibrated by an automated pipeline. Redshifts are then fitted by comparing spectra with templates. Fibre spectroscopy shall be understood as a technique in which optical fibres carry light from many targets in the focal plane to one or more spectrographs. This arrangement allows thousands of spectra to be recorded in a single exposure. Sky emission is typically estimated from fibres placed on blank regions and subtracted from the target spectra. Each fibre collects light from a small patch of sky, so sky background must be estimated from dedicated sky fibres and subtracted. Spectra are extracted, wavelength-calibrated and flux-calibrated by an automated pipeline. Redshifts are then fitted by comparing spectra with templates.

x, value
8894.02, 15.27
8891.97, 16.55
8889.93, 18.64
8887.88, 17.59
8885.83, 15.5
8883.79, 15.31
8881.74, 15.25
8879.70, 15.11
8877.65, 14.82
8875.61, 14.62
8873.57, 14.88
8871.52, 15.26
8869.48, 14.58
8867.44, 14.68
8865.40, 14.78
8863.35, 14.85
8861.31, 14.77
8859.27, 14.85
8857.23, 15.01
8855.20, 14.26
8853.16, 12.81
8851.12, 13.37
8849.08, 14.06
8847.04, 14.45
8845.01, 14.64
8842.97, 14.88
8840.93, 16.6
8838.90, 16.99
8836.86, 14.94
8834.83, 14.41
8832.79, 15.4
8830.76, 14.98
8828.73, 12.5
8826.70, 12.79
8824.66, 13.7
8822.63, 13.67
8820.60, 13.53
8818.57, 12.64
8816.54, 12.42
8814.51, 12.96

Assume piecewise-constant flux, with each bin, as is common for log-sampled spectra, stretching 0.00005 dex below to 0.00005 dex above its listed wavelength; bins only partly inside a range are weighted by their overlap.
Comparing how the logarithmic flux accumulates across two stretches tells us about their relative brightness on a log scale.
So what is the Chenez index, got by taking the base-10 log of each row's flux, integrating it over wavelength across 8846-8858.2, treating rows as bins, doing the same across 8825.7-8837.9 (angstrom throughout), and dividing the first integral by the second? 1.00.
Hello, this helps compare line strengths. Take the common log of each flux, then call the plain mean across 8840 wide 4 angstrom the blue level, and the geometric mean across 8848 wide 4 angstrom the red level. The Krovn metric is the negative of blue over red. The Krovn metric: -1.06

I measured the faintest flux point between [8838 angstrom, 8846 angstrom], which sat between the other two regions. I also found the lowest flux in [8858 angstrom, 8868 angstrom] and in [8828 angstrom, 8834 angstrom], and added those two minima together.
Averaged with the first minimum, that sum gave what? 20.9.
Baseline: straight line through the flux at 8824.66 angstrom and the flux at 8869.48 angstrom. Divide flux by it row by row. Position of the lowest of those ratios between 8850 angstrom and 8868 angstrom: 8853.16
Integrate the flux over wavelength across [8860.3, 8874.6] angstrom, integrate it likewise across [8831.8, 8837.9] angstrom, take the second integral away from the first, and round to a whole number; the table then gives 121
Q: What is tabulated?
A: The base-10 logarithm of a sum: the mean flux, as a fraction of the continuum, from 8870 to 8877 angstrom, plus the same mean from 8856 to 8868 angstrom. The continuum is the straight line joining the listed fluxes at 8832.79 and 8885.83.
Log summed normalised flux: 0.284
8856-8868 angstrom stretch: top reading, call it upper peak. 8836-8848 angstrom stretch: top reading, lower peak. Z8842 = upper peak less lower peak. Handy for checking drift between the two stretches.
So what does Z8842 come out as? -2.0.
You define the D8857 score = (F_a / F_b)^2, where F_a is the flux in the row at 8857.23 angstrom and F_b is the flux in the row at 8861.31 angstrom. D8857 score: 1.0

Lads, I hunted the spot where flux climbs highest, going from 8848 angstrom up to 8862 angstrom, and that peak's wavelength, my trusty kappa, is 8857.23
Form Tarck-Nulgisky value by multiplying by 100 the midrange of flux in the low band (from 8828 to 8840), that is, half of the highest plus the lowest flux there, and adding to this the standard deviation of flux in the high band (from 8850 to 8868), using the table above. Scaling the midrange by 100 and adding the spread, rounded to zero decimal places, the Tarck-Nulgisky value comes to 1475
